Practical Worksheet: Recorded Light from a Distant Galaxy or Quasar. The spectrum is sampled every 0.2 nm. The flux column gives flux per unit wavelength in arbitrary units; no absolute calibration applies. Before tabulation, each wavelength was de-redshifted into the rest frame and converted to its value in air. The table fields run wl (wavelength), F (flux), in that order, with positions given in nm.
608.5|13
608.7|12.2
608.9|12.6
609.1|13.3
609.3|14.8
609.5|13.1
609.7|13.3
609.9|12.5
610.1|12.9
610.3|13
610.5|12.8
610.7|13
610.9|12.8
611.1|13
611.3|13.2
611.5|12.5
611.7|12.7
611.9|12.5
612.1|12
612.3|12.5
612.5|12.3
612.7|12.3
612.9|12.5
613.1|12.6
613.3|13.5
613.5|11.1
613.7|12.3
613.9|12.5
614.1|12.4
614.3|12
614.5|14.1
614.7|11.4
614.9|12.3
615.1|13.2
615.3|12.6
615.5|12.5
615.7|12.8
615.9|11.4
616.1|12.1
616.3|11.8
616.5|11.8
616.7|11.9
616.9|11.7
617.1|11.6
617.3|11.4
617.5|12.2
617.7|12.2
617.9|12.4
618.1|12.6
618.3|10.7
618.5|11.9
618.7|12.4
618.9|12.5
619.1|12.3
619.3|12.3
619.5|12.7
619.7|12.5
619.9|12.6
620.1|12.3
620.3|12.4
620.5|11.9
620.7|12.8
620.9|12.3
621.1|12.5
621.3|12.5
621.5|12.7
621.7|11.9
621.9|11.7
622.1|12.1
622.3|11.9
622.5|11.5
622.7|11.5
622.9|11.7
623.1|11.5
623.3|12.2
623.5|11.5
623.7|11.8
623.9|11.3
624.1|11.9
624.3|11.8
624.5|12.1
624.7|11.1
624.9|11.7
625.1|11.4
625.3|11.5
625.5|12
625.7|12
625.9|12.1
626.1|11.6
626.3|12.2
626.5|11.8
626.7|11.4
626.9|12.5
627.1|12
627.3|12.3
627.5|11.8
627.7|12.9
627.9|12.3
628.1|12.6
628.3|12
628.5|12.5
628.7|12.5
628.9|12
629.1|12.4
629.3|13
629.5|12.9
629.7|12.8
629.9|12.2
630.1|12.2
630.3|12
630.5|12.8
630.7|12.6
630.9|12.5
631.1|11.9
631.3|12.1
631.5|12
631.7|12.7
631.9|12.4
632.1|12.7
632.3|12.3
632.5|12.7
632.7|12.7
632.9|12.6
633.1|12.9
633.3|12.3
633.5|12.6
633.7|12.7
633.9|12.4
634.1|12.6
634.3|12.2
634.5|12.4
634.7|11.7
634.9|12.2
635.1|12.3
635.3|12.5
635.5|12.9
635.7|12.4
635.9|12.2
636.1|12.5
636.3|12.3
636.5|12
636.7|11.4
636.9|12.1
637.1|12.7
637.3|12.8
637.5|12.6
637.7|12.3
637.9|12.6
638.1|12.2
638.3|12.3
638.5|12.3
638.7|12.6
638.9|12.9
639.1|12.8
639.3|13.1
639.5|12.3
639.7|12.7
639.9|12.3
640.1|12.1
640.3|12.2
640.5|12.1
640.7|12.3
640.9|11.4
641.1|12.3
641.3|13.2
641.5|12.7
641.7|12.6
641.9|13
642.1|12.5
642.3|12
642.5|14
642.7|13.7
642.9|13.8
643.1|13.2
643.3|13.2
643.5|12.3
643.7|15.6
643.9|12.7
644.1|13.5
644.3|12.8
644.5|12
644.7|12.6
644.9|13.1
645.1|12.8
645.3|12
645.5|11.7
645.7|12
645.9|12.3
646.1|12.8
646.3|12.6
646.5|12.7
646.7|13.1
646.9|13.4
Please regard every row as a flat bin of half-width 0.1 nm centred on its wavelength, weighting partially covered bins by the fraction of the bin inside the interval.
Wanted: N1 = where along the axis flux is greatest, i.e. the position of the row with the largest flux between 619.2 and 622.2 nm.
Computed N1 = 620.7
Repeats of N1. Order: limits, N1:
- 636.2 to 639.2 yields 638.9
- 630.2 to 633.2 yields 633.1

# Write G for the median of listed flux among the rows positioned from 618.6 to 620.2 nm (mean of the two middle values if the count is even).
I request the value 12.45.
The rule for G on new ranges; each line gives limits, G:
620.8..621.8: 12.50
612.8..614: 12.50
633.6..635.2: 12.35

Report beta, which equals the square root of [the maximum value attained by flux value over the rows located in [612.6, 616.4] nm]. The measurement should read 3.75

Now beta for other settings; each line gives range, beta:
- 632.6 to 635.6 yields 3.59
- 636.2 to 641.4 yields 3.63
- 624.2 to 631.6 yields 3.61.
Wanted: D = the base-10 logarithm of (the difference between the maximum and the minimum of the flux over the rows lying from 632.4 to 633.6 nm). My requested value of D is -0.22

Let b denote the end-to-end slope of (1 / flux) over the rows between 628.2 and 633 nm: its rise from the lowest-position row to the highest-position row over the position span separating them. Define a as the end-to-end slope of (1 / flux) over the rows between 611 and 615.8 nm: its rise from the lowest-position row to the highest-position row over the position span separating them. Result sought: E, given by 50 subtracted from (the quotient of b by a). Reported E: -53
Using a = 0.0003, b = -0.0009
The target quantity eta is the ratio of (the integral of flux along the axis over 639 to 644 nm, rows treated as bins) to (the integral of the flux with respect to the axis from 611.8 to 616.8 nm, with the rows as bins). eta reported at 1.04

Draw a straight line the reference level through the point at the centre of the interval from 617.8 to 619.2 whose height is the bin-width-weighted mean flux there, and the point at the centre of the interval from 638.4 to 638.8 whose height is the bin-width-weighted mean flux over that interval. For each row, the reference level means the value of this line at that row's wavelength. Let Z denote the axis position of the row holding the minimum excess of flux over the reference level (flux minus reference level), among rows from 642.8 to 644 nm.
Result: 643.5 nm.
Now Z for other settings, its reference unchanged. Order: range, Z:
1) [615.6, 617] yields 615.9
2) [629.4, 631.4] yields 631.1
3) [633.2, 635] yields 634.7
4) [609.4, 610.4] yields 609.9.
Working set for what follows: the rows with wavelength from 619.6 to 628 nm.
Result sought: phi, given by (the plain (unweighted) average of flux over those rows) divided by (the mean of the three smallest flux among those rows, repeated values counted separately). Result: 1.064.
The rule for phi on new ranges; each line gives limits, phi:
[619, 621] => 1.020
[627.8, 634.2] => 1.042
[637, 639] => 1.021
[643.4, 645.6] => 1.078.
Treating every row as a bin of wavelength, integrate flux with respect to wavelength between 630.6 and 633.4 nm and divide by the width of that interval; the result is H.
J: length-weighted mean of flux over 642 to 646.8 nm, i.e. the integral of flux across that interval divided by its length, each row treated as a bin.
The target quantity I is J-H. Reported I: 0.42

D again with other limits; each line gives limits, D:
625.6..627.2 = 0.04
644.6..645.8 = 0.15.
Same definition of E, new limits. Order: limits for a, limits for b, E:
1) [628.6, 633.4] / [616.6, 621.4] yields -53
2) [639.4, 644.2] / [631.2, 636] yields -50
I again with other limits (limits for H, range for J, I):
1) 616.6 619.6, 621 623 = -0.05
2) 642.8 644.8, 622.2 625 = -1.49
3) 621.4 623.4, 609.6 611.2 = 1.04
